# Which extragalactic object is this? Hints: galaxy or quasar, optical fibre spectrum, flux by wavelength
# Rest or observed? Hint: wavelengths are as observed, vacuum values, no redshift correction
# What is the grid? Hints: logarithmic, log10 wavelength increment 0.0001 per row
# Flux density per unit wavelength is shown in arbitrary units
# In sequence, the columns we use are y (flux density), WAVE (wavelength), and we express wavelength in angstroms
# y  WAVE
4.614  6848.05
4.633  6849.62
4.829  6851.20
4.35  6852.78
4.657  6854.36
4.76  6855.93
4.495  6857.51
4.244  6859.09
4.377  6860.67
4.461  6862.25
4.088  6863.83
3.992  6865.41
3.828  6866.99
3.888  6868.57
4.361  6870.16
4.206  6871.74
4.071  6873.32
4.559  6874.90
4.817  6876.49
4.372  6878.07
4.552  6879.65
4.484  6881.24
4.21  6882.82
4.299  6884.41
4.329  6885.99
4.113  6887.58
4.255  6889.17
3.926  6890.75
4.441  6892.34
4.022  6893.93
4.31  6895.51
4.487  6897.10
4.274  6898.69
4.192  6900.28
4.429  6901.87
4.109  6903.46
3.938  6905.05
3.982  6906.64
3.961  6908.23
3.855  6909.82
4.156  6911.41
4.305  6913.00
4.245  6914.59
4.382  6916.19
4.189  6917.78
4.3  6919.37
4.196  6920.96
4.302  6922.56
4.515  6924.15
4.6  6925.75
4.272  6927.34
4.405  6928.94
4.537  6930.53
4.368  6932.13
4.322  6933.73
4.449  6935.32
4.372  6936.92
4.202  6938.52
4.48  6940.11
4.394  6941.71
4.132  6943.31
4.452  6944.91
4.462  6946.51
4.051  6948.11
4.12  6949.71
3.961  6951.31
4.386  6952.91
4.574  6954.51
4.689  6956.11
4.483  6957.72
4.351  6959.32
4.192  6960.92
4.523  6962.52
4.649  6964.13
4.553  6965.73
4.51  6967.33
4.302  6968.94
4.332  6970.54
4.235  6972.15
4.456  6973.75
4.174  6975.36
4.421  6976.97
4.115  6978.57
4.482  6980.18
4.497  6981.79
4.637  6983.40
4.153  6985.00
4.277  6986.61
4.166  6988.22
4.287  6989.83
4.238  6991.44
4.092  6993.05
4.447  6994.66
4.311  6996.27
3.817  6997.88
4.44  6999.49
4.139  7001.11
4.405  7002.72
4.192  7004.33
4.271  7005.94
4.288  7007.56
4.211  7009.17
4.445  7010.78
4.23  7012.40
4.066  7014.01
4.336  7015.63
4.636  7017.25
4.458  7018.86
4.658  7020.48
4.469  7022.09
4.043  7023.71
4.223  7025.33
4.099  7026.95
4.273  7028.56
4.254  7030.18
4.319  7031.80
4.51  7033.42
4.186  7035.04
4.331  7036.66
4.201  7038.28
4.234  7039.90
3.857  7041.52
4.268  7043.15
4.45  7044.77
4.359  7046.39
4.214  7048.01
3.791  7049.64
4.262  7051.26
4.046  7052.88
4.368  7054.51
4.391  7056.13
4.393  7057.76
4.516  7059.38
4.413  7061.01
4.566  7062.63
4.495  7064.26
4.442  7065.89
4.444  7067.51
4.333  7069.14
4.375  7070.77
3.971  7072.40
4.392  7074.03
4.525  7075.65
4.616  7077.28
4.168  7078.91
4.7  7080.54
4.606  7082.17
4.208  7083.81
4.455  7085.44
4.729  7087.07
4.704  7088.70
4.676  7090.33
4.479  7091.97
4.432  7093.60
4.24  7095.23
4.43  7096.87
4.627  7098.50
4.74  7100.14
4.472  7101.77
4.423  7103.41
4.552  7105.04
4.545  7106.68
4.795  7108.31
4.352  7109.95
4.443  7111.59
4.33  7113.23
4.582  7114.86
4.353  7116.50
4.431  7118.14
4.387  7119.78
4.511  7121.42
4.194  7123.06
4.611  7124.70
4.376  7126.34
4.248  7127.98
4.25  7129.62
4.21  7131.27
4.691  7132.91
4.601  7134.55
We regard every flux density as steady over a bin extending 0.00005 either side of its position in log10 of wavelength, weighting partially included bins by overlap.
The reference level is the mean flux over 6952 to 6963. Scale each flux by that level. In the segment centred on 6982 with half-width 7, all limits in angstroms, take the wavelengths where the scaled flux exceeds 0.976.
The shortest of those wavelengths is 6976.97 angstroms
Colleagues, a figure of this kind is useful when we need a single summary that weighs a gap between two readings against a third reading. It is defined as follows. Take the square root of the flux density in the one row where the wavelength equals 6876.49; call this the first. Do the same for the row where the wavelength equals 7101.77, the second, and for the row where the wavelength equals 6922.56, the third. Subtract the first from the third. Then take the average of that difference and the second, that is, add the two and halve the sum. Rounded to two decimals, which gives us 1.00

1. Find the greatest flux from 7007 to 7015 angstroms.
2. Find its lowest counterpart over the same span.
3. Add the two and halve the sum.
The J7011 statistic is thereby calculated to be 4.26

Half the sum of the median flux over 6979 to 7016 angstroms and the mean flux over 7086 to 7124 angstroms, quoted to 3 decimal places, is 4.387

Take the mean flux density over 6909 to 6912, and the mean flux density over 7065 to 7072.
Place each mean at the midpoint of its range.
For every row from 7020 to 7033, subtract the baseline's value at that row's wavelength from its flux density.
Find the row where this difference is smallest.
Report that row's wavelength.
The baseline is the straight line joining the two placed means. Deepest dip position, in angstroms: 7023.71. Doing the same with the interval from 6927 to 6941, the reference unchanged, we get 6938.52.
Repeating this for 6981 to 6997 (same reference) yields 6993.05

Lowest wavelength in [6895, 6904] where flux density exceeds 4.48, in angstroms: 6897.10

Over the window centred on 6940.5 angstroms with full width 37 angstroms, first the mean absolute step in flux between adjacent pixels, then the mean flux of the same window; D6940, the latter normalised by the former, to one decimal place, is 24.0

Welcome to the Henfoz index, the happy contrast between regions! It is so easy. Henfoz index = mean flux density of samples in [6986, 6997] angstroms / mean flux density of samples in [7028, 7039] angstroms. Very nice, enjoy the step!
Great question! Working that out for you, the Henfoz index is 0.99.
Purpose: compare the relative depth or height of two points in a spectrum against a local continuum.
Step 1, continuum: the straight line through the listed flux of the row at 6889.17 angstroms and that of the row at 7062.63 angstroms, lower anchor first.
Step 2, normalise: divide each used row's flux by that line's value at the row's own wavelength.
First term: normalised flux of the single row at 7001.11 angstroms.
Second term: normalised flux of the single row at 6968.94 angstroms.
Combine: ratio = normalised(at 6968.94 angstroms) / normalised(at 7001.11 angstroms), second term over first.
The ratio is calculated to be 1.05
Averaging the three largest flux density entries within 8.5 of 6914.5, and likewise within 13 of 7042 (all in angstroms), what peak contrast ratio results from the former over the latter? 0.97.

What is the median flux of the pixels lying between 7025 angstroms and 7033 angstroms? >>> 4.25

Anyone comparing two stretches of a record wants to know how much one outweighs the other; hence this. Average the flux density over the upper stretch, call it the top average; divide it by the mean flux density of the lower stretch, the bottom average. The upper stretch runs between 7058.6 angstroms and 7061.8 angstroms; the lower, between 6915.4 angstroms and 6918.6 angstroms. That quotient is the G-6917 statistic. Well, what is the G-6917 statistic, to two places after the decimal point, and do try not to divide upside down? 1.04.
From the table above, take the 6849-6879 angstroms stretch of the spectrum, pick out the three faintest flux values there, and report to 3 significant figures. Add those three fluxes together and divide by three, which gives 3.90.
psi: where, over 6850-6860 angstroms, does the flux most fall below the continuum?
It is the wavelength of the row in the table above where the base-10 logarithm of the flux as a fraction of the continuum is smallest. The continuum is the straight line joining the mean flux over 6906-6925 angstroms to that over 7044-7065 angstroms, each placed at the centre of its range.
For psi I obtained 6859.09 angstroms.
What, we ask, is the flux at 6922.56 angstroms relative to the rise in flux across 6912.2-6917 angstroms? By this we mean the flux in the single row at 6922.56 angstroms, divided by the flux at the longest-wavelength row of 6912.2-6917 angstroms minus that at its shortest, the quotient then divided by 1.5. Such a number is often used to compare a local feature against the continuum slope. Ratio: 37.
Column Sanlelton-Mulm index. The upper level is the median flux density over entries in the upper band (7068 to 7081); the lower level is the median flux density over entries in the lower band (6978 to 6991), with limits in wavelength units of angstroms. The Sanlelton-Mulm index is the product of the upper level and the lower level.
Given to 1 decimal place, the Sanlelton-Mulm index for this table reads 18.8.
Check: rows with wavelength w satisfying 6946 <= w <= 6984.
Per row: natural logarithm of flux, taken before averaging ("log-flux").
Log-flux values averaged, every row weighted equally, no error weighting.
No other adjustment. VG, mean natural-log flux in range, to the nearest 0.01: 1.48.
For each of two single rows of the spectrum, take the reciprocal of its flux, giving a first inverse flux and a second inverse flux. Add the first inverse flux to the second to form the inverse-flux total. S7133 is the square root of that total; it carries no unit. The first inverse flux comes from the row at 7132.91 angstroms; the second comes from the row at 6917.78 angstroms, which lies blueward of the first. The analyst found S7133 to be 0.672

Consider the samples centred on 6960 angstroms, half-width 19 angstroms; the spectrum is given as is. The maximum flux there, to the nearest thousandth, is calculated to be 4.689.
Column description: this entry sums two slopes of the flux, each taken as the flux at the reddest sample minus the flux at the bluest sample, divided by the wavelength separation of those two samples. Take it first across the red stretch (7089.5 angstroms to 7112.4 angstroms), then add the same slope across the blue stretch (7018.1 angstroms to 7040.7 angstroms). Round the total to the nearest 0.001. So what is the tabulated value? -0.022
